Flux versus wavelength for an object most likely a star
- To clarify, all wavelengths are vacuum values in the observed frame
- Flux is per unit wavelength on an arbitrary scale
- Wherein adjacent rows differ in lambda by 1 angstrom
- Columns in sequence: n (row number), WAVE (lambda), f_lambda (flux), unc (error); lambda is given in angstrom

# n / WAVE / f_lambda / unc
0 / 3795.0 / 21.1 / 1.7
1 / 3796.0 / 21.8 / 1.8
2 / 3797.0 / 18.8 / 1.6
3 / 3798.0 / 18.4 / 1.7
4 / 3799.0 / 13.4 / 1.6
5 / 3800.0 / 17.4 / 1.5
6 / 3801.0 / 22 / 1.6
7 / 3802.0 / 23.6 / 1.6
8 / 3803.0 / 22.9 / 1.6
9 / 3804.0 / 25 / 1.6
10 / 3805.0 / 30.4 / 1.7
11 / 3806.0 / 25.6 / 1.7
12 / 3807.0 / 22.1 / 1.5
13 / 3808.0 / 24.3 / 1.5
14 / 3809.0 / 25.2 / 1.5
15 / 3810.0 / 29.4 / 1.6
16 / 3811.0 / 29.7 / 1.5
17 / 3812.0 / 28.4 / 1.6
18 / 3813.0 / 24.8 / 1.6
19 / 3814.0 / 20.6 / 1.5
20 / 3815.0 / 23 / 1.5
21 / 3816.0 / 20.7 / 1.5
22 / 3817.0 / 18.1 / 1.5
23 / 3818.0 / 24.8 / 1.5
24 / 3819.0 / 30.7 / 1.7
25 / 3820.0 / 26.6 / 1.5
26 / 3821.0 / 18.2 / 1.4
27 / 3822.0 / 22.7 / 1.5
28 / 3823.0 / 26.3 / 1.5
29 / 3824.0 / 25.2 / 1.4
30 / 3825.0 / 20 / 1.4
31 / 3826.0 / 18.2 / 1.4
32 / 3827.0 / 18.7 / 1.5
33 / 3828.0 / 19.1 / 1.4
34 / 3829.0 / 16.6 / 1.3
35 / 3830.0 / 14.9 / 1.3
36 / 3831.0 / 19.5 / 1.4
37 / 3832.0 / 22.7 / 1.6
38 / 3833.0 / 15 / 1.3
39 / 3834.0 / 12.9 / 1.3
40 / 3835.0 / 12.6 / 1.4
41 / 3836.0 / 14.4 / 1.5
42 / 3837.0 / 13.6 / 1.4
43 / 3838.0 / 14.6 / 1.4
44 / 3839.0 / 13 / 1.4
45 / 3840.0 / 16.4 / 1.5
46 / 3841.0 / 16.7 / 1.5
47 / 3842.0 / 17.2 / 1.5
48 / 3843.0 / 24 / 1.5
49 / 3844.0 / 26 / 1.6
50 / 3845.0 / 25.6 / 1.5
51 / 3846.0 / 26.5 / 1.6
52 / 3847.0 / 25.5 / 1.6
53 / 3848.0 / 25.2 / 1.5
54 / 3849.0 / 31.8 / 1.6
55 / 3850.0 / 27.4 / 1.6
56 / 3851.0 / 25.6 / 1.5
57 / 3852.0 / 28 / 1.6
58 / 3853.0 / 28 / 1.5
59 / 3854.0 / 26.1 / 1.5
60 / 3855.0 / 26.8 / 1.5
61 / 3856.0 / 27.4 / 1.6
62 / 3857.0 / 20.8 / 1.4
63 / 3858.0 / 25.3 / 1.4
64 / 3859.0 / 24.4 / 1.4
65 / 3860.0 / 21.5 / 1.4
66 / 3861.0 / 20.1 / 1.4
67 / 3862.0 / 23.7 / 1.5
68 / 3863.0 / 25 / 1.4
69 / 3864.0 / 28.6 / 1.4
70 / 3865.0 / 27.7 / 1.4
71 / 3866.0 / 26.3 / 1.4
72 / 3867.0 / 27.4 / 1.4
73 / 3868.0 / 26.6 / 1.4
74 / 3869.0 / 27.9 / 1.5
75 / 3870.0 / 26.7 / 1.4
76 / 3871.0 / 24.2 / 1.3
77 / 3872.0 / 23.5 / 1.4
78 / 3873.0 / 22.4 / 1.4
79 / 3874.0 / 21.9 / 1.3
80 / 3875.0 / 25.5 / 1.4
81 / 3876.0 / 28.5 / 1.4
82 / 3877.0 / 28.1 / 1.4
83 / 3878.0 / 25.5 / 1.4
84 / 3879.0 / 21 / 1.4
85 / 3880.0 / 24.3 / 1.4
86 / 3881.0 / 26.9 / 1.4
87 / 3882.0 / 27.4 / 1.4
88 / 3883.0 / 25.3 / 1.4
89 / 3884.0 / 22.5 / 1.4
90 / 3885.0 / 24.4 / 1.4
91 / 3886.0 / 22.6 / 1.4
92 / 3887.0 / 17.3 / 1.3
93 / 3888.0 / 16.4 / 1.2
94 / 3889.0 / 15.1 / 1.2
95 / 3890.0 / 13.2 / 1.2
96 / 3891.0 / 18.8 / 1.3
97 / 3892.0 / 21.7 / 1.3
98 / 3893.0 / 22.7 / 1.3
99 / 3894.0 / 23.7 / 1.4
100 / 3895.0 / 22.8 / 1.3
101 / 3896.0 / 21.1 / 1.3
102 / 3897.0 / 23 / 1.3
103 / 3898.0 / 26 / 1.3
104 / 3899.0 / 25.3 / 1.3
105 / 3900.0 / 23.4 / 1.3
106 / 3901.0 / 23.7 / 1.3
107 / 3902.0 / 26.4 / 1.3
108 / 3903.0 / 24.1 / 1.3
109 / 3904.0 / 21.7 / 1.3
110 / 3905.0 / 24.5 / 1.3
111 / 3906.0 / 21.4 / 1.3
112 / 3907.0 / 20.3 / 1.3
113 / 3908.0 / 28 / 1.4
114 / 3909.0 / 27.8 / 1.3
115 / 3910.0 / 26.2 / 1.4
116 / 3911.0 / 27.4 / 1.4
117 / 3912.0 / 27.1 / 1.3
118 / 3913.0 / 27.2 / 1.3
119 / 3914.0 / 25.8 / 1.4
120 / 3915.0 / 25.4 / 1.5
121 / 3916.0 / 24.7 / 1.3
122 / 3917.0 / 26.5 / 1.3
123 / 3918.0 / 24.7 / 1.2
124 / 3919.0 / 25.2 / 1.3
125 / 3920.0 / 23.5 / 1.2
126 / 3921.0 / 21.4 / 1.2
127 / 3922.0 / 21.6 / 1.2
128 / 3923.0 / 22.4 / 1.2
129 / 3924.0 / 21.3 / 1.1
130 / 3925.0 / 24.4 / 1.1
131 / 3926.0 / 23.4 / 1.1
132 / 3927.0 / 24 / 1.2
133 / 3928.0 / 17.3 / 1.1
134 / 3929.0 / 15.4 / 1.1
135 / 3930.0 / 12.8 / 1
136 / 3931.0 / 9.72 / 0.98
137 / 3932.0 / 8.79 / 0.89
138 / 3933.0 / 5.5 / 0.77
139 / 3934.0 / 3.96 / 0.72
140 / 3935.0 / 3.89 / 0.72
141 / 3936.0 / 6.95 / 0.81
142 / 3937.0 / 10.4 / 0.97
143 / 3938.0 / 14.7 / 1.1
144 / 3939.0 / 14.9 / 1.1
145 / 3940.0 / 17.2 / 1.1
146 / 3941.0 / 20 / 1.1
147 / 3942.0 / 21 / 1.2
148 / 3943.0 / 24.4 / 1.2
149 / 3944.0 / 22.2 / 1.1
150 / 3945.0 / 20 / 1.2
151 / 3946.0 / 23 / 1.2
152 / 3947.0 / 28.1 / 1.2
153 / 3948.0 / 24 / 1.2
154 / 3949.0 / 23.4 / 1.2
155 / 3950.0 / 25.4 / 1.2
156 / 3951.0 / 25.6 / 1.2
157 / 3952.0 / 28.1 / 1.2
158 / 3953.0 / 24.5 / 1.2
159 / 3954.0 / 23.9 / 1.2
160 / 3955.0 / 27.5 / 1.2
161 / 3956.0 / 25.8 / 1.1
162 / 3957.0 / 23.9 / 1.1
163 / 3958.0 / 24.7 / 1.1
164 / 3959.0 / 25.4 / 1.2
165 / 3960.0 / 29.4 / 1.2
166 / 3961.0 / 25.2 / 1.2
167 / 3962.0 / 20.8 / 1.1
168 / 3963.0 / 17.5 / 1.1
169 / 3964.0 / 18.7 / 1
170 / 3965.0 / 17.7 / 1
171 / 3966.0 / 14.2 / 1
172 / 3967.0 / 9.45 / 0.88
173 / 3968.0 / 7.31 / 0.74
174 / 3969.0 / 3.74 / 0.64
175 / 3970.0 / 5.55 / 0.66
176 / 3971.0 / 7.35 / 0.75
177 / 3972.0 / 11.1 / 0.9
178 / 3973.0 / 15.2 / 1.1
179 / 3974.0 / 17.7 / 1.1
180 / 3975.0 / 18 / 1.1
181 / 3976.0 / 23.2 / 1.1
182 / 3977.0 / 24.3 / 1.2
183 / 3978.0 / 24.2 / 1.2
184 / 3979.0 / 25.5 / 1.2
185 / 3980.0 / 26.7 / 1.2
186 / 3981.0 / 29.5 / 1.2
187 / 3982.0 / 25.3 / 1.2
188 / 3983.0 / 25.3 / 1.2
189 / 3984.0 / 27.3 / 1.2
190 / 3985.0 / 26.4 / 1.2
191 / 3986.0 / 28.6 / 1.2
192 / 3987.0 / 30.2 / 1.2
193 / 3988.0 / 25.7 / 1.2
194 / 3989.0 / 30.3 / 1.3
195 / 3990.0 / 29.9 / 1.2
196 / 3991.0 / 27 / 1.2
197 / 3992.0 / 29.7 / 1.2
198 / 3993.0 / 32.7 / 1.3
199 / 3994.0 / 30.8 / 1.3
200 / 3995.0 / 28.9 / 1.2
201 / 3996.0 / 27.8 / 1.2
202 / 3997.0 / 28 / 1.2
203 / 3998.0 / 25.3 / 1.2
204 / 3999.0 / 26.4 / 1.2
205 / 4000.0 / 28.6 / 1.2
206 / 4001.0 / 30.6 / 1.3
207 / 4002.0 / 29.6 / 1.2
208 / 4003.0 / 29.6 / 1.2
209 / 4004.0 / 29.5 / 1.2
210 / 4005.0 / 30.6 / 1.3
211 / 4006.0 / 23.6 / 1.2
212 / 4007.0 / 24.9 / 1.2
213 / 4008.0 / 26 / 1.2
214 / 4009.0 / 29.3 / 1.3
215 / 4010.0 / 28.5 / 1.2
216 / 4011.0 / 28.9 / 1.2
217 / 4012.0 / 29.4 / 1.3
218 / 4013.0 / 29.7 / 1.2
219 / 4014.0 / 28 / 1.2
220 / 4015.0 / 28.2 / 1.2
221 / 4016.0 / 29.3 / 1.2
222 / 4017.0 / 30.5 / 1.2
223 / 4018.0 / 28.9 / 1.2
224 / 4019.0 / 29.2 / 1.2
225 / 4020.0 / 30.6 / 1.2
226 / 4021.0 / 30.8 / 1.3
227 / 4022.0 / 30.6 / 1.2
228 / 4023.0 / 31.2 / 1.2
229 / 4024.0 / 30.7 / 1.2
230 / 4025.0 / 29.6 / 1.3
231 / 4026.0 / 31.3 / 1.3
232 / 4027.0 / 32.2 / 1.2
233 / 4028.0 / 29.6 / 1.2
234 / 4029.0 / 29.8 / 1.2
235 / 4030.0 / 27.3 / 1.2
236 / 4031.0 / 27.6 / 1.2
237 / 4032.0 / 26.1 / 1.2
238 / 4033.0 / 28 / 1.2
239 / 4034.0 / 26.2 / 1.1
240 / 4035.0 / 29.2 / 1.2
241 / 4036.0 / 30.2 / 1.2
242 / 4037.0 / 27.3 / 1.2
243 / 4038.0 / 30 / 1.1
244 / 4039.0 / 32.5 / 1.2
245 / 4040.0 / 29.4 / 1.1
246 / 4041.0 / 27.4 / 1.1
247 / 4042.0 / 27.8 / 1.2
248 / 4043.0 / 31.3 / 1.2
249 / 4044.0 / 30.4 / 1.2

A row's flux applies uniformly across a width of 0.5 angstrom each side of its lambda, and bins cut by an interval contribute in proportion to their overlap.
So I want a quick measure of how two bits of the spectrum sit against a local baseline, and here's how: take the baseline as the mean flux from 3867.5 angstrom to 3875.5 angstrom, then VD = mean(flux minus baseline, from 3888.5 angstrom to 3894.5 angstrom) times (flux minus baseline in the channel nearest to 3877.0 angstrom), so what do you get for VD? -18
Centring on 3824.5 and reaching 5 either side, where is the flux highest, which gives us 3820.0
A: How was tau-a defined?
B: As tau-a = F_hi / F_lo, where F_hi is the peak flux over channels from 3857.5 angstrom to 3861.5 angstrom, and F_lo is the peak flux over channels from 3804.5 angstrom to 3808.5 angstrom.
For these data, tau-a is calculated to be 0.8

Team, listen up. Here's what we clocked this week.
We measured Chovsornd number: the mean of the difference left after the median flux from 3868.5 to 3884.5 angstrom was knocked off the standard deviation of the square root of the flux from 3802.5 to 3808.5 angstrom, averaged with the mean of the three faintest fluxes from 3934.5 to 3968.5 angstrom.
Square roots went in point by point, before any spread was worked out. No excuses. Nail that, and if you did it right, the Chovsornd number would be -9.5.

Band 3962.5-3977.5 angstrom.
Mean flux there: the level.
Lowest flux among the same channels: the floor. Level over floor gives 3.8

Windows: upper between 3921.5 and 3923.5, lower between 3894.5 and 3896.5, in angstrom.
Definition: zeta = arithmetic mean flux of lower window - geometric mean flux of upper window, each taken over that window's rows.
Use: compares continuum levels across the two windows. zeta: 0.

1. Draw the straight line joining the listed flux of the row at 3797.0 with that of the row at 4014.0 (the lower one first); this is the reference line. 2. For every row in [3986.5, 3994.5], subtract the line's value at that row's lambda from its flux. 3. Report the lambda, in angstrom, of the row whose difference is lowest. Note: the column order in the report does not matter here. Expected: 3988.0 angstrom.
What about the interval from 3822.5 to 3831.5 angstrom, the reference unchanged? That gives 3830.0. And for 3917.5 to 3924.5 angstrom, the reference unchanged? 3924.0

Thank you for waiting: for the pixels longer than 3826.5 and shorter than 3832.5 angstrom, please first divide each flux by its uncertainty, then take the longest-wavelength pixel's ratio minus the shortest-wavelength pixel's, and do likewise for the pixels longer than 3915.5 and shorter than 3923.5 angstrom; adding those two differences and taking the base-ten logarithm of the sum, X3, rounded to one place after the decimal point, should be 0.1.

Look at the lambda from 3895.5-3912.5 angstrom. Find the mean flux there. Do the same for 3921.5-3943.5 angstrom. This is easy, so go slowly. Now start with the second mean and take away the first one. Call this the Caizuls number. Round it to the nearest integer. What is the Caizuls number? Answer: -9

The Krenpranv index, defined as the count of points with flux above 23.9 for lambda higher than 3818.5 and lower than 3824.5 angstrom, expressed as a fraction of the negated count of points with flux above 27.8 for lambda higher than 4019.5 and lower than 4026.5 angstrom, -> -0.6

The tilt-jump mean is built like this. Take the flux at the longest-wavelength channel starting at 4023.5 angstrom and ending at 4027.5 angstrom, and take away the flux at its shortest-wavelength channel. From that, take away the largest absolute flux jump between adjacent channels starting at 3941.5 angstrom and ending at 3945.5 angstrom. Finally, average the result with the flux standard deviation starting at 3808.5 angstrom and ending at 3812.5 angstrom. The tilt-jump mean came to 0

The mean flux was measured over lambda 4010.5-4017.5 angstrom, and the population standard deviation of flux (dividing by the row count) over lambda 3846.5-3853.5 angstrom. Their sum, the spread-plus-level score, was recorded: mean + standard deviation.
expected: 31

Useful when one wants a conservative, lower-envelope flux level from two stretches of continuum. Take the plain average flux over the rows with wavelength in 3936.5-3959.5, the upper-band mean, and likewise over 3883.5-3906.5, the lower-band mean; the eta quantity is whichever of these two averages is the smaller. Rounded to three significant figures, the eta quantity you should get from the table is 21.8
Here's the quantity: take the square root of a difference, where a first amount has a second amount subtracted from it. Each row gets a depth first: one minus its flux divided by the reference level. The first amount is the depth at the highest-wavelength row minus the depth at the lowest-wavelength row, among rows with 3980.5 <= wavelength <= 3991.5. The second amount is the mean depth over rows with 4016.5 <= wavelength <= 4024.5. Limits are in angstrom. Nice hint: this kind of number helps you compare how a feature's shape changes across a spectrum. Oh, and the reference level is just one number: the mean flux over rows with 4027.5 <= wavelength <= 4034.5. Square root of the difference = 0.42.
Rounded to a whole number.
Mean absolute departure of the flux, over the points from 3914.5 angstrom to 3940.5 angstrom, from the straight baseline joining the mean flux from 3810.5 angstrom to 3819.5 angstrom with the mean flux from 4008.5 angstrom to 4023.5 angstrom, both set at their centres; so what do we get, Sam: 10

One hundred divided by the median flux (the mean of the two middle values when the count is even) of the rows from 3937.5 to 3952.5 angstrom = 4.3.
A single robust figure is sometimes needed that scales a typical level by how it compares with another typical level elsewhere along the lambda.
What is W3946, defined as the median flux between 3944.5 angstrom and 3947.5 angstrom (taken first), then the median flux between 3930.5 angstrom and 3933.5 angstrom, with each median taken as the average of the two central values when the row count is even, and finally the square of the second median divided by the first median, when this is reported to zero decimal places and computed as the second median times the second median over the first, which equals 3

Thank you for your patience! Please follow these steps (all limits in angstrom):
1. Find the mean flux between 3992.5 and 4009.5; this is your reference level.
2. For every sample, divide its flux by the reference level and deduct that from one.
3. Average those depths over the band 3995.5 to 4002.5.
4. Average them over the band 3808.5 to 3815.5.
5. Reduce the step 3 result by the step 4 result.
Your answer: -0.1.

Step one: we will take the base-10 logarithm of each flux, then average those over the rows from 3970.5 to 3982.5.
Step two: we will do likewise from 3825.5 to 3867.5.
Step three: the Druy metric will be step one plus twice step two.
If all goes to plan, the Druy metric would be 3.94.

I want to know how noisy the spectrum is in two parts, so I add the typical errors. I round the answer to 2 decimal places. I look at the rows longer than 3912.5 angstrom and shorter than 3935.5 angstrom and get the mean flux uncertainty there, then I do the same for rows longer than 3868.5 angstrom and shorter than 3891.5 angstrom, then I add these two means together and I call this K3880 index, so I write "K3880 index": 2.49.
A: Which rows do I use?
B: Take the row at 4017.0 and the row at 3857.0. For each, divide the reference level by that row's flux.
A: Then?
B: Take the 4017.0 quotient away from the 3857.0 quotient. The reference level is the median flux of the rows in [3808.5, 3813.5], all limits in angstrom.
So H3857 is 0.4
